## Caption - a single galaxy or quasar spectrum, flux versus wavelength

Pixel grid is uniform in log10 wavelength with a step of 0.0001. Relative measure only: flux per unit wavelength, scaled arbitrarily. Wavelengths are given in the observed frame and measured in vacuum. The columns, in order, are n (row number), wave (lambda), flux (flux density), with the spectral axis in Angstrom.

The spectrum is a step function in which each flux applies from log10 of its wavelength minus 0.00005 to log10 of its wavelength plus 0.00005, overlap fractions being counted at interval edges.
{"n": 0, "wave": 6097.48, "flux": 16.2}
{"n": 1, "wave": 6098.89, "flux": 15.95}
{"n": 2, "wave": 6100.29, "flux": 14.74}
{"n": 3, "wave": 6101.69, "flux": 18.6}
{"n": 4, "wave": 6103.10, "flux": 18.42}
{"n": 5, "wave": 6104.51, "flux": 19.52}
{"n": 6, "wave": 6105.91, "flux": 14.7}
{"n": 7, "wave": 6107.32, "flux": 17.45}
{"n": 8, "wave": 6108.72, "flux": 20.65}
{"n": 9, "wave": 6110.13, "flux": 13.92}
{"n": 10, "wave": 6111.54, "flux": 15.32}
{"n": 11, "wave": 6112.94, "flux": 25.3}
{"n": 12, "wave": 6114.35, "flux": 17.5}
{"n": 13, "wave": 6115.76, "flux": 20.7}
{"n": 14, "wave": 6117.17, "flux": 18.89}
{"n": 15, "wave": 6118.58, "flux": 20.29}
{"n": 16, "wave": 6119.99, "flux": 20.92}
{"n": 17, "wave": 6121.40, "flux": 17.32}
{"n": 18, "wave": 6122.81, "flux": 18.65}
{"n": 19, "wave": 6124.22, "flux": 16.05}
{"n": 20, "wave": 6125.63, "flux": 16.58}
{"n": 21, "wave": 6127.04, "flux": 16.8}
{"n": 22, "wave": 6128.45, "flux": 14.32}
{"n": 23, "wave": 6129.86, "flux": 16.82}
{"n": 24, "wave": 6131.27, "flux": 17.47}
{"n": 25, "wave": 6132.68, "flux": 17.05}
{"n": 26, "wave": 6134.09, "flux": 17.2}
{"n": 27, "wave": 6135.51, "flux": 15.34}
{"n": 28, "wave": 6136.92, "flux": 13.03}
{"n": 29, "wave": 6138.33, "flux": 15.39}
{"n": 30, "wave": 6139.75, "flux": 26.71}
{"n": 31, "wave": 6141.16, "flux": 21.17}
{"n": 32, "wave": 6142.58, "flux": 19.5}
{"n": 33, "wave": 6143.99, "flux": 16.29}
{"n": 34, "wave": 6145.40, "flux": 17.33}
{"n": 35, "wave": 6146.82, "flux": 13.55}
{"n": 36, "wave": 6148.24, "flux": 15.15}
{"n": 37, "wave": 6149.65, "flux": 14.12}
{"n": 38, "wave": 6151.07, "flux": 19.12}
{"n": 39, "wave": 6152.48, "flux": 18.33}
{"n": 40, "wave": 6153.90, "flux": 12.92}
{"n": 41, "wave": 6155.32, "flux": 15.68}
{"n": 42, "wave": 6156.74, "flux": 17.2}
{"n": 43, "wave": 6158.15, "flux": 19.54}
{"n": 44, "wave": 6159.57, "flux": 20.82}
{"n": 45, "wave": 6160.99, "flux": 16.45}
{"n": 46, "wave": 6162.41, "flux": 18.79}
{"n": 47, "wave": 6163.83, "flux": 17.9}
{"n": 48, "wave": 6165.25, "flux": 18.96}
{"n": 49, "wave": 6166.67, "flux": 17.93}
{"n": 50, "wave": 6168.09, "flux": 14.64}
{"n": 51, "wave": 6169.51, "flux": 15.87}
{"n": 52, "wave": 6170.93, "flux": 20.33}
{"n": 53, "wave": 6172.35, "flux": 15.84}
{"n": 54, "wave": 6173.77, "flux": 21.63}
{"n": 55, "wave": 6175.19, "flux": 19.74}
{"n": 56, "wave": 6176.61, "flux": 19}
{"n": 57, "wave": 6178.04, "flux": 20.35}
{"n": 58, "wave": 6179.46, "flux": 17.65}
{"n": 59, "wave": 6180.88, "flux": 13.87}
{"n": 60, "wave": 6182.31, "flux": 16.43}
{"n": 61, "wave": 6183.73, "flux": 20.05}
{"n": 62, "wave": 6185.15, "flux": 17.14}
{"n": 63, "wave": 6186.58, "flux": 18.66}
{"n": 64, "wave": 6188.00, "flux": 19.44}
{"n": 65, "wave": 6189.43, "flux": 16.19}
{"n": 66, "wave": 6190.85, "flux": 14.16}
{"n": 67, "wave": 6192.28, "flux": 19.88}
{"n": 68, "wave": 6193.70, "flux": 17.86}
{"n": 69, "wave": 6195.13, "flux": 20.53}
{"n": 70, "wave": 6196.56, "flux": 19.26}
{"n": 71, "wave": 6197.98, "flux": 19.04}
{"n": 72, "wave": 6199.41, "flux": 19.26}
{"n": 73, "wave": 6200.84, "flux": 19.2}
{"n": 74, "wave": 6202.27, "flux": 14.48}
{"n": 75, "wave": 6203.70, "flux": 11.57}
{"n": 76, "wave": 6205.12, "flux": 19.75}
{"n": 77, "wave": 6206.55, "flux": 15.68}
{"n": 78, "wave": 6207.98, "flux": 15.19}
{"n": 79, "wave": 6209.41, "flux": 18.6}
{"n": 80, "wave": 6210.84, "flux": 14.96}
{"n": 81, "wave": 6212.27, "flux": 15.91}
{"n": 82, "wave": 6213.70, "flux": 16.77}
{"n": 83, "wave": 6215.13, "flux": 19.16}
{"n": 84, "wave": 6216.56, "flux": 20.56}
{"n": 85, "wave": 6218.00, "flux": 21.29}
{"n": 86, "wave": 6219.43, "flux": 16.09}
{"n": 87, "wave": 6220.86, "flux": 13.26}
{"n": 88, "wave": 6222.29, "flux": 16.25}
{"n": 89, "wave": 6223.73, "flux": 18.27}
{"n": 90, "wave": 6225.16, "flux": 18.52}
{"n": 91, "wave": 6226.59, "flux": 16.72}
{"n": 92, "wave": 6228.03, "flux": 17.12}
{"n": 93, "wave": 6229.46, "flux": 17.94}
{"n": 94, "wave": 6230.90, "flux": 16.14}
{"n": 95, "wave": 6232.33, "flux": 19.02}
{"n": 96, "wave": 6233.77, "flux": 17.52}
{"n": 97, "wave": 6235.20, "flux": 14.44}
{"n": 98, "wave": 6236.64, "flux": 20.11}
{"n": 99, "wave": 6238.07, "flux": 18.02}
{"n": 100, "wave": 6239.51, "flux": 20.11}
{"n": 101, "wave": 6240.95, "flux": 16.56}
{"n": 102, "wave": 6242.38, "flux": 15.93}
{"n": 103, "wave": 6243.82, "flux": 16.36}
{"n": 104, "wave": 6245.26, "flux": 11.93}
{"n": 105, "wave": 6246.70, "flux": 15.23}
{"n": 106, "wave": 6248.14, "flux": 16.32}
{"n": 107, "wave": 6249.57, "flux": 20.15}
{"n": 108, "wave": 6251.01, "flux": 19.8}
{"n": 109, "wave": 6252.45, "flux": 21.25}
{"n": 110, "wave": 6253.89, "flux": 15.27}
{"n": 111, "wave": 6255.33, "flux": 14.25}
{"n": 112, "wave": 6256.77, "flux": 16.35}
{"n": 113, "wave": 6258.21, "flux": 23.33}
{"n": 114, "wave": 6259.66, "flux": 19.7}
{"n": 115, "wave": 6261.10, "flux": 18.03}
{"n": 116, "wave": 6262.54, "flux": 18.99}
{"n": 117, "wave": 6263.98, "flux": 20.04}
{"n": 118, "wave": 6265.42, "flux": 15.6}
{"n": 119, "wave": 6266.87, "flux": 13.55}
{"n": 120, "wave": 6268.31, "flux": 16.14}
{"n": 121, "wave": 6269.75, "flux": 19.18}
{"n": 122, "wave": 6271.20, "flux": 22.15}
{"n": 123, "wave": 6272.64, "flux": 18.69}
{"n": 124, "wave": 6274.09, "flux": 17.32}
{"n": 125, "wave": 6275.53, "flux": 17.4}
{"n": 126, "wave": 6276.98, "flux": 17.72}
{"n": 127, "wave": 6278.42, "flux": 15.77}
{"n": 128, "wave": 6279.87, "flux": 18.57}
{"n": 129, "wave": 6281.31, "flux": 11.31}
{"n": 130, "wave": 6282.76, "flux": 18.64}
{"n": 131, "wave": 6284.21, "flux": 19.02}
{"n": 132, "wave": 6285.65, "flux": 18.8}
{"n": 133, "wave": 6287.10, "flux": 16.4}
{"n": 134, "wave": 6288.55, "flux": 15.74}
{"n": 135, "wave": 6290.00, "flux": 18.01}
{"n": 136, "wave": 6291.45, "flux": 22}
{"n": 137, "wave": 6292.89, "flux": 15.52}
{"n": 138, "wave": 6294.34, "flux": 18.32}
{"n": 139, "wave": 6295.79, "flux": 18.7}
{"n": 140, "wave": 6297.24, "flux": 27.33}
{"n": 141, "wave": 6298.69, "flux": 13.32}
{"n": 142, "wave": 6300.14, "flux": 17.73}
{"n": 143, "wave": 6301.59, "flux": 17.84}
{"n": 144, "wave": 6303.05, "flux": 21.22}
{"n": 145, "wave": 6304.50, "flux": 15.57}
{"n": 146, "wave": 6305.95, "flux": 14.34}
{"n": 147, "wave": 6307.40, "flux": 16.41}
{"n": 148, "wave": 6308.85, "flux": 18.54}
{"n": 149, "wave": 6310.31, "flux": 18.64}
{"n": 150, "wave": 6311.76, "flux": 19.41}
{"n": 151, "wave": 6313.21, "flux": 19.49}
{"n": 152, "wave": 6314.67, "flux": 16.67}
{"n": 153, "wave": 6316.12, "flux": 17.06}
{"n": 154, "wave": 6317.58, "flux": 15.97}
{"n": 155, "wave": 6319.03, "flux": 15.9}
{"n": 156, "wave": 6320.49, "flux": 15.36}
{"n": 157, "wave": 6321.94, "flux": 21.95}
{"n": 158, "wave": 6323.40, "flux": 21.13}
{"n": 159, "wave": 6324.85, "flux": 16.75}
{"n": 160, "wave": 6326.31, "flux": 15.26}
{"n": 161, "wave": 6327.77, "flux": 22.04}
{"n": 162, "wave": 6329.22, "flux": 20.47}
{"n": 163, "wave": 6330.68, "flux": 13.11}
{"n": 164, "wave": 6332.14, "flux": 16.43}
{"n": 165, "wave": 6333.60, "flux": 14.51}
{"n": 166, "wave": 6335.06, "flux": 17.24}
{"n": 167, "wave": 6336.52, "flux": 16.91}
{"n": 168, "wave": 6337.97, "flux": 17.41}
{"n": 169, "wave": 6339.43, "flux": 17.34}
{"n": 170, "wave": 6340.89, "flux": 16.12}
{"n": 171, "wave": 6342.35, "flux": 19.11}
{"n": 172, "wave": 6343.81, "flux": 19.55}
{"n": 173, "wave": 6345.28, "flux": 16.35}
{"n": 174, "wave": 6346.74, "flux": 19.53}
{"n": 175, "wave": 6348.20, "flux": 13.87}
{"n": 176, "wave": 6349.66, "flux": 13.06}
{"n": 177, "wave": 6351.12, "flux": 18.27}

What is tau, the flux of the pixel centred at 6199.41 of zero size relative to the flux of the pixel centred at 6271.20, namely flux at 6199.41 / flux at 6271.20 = 0.87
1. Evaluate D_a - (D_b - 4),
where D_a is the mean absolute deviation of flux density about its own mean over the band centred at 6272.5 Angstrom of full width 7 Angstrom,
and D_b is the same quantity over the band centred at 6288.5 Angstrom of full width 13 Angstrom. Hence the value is 3.9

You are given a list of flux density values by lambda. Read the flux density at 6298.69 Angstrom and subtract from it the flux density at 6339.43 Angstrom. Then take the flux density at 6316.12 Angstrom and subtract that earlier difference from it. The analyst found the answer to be 21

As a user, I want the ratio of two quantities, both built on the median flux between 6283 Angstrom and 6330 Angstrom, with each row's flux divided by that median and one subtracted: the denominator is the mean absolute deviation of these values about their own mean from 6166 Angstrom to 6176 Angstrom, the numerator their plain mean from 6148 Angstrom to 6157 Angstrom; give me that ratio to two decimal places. -0.84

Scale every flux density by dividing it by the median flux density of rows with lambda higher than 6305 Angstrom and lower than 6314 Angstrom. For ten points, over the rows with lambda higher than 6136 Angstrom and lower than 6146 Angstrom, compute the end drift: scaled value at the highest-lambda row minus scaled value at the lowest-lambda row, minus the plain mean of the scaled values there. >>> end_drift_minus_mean -0.76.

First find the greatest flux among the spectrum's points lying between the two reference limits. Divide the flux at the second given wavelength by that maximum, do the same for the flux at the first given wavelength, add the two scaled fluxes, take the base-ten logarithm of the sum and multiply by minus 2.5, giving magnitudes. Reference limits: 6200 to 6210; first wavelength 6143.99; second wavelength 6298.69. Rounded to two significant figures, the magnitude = -0.44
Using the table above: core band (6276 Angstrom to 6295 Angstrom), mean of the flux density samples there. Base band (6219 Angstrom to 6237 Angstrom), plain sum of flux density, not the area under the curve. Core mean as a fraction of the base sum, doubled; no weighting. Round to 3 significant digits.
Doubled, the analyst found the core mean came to 0.157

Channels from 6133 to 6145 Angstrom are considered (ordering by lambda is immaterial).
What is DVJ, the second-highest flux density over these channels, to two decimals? 21.17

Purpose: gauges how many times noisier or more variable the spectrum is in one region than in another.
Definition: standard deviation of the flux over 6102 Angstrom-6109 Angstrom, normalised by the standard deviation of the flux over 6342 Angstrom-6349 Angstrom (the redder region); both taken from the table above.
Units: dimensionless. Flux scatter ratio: 0.9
